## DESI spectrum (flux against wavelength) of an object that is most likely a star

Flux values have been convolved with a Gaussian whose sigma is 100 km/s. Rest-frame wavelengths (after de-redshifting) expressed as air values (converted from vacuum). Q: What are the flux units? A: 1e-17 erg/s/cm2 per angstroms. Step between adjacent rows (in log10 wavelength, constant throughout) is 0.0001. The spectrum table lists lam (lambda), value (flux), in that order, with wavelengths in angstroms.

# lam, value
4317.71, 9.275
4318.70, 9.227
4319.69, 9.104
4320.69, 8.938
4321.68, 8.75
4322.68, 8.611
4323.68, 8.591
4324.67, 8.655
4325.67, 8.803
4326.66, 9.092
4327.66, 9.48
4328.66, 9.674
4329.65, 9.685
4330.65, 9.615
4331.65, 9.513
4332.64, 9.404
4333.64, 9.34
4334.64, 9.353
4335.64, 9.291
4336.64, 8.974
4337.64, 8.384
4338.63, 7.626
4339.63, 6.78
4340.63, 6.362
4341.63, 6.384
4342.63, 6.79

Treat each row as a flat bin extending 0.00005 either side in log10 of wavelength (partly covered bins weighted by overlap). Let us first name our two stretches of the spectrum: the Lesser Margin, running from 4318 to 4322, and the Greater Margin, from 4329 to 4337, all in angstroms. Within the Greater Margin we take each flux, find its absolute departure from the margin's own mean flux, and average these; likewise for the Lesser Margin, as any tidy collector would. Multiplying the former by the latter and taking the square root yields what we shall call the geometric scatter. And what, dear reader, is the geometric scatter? 0.16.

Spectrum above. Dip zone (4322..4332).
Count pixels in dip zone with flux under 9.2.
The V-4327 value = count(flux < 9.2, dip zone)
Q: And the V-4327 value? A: 5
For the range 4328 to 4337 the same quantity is 1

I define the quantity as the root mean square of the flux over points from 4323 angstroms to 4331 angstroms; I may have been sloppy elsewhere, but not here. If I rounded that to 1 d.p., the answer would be 9.2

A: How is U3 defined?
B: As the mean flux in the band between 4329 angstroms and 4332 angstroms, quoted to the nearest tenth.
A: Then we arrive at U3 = 9.6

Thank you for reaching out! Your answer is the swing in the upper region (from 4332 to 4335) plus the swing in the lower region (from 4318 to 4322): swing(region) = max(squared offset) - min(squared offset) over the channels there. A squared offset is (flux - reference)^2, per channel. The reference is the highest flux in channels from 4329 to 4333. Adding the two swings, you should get 0.70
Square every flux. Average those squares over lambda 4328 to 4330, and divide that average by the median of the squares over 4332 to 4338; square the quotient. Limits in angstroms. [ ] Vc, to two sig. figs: 1.2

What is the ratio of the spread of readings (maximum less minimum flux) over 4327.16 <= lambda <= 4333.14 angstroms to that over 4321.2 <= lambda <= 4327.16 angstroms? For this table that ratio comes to 0.6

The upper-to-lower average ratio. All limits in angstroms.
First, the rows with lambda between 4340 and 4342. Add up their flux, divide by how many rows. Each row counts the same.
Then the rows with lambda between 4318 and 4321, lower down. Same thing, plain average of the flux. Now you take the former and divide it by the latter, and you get 0.70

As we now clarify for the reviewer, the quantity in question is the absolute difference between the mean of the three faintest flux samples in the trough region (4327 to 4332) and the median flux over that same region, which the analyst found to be 0.08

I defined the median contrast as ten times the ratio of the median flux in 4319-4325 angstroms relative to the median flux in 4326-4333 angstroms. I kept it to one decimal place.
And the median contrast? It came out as 9.1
